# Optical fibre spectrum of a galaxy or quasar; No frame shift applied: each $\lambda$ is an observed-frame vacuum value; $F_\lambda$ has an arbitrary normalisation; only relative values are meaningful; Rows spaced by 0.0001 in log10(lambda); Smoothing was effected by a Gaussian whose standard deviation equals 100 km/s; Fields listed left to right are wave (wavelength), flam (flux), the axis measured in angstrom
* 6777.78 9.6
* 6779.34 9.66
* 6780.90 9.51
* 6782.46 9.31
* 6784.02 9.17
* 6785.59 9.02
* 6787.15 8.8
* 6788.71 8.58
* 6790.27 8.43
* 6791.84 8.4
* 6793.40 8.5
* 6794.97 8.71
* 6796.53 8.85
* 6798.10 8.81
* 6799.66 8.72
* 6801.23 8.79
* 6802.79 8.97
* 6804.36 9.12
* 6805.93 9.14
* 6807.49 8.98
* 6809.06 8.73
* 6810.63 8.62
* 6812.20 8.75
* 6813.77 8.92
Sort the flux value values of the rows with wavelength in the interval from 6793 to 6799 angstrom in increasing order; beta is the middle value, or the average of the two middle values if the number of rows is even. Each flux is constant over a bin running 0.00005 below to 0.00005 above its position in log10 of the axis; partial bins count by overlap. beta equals 8.76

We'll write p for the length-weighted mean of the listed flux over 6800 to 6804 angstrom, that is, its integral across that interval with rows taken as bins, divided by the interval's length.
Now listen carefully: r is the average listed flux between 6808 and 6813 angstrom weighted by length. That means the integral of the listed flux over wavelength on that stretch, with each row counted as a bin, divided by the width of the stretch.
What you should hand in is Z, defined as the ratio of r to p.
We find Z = 0.98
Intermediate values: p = 8.88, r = 8.70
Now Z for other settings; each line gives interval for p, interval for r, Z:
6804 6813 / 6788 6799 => 0.97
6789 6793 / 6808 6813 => 1.03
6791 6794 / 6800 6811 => 1.06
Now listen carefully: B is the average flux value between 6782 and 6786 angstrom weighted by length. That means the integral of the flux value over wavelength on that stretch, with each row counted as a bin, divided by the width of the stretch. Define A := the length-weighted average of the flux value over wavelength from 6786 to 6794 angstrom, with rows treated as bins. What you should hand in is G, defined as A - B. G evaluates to -0.58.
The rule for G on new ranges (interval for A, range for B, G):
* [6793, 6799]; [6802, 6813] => -0.17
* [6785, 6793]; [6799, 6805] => -0.26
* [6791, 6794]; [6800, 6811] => -0.47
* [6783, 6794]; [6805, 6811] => -0.17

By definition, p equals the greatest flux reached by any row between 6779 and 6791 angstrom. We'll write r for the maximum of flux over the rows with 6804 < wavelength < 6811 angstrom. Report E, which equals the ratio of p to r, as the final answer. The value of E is 1.06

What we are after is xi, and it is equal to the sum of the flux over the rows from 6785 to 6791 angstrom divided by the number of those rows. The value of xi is 8.71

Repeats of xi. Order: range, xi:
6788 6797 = 8.58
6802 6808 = 9.05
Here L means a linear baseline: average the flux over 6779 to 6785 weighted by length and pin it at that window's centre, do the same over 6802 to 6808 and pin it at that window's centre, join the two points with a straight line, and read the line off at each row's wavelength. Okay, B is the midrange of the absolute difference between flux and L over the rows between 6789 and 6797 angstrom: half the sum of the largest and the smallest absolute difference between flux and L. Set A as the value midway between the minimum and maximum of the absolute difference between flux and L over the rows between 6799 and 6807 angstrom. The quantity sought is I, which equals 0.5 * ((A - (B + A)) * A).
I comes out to -0.0680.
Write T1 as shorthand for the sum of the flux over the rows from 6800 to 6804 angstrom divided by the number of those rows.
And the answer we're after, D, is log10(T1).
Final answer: 0.95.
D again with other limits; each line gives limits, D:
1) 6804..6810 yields 0.95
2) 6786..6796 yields 0.93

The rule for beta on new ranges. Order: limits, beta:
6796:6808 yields 8.91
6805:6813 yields 8.75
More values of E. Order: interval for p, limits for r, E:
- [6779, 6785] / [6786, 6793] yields 1.10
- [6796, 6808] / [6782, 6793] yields 0.98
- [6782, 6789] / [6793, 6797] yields 1.05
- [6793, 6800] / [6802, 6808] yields 0.97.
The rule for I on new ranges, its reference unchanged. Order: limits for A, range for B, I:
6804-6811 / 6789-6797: -0.0609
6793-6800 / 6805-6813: -0.0555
